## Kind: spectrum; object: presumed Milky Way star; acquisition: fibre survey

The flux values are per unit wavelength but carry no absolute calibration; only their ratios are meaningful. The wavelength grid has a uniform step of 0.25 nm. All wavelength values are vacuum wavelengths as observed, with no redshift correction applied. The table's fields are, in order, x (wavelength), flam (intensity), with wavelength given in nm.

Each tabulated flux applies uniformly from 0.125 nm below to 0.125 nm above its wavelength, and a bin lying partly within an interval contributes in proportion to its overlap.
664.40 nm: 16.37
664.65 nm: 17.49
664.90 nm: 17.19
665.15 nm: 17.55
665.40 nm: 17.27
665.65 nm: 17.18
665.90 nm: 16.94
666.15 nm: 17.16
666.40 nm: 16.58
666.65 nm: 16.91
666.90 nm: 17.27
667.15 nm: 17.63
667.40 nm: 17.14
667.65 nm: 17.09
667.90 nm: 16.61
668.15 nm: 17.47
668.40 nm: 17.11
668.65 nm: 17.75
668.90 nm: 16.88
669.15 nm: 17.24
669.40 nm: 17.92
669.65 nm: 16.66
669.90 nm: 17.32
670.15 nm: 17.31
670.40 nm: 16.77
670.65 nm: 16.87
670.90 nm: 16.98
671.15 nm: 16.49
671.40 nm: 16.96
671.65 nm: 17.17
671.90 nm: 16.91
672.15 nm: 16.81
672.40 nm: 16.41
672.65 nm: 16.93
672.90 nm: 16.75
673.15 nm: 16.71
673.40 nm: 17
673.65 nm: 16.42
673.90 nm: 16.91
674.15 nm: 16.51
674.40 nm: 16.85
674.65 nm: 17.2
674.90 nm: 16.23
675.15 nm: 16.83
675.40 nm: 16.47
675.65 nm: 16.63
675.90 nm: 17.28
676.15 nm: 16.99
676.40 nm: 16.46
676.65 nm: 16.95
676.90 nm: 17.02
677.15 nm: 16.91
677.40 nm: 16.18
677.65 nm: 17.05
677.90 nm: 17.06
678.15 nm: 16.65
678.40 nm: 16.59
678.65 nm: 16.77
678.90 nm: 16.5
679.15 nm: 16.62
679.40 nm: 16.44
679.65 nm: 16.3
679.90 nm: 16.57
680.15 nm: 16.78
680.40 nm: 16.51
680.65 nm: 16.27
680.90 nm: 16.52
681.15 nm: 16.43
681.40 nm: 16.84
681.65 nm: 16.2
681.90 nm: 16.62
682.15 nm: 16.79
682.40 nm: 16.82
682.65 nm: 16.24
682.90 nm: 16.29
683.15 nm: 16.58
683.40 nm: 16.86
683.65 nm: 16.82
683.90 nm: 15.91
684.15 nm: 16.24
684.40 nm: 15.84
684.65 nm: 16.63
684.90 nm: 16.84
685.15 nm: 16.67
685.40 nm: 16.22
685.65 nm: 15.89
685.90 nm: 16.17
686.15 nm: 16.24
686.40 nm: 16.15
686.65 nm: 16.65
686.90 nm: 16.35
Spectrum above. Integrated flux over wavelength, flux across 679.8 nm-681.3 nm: 24.8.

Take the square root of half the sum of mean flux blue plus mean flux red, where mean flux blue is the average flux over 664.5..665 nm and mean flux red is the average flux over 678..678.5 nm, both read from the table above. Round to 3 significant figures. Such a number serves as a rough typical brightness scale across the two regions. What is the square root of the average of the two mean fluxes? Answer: 4.12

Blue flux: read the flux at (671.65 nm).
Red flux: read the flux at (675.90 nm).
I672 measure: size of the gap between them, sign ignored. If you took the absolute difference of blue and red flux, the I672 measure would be 0.11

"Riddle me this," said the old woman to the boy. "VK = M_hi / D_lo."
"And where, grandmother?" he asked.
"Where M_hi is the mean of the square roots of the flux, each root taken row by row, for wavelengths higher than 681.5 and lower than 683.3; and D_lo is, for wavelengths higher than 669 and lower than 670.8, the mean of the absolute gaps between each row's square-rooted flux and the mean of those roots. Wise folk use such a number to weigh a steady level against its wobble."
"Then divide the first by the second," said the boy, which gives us 101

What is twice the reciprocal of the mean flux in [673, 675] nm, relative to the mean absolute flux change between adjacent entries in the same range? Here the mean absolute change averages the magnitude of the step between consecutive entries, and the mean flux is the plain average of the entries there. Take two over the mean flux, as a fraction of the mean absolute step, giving 0.24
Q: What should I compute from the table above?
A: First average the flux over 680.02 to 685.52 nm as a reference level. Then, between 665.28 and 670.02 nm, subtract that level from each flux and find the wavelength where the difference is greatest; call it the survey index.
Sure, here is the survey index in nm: 669.40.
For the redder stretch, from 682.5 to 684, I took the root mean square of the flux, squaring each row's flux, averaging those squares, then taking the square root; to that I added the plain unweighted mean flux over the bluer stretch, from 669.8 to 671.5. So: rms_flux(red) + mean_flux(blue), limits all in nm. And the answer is 33.4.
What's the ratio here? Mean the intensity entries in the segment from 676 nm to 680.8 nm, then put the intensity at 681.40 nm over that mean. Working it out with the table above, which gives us 1.01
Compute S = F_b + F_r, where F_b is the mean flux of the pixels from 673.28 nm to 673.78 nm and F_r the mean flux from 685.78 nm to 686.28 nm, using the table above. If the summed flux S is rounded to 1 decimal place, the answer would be 32.9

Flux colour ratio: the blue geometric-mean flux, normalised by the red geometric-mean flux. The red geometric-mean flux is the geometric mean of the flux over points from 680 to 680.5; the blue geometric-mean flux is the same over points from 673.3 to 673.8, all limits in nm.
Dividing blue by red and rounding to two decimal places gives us 1.00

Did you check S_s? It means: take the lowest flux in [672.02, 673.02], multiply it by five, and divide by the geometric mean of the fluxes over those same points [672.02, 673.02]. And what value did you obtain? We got 4.91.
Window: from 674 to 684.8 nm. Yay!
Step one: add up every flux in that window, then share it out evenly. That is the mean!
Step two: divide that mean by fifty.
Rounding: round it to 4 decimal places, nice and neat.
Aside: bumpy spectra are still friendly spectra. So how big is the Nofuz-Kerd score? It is 0.3322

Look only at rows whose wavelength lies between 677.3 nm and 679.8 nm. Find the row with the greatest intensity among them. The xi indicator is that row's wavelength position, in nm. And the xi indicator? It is 677.90 nm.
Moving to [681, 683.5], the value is 683.40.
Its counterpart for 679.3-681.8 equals 681.40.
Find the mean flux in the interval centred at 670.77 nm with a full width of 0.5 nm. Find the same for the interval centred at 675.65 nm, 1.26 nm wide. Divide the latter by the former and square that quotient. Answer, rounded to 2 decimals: 0.99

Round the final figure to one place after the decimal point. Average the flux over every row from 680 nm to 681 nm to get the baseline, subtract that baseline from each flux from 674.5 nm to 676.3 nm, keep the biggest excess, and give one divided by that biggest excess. 1.3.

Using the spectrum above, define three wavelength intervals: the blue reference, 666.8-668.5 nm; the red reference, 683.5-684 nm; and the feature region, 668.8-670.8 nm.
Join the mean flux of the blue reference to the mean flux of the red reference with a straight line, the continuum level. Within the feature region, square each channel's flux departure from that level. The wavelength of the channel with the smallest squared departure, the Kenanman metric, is 669.15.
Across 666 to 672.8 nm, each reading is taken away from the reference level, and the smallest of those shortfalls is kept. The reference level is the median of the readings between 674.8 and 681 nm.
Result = -1.3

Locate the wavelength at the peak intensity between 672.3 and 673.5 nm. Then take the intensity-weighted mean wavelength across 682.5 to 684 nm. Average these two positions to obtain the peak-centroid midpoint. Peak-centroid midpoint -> 678.34 nm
